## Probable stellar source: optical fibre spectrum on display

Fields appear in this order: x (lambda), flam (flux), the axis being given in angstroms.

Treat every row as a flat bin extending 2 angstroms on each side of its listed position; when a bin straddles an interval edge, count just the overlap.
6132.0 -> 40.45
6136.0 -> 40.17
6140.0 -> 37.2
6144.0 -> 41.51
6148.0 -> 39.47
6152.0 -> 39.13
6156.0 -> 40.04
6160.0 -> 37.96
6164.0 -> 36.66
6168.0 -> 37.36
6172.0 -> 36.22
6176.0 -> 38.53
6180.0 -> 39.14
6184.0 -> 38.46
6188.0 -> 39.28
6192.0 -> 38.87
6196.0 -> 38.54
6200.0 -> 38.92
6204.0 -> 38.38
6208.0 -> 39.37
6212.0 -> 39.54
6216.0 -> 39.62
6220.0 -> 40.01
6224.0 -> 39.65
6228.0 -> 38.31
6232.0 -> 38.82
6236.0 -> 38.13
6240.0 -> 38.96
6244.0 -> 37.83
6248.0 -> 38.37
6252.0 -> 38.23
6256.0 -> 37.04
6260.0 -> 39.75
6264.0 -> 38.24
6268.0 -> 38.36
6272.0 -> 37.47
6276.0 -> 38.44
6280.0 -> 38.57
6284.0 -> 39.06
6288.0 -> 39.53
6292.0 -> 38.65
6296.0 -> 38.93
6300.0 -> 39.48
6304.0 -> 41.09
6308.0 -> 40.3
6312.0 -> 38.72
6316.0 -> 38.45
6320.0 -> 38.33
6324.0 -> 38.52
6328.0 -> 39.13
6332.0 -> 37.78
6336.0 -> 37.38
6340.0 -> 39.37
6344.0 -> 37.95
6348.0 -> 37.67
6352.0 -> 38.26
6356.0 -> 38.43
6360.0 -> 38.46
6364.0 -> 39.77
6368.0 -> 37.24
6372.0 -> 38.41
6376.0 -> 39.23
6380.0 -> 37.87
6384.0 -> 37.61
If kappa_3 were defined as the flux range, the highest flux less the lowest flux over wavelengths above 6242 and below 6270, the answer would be 2.7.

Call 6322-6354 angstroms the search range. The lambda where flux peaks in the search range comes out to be 6340.0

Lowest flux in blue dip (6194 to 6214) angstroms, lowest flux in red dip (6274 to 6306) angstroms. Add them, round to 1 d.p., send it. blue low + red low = 76.8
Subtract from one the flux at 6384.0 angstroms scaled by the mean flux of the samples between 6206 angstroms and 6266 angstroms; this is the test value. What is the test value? 0.03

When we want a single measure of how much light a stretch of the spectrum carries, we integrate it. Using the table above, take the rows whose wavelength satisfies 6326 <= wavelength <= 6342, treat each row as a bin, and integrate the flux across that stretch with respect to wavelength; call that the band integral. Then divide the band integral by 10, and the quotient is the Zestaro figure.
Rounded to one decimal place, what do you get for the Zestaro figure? 61.5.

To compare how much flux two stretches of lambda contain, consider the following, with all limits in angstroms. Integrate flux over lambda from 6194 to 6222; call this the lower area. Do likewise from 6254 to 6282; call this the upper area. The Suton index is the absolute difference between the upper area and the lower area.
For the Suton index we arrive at 26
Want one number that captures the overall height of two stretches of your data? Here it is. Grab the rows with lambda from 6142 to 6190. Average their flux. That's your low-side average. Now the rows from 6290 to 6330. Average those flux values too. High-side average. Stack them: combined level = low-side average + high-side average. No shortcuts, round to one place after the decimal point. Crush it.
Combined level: 77.8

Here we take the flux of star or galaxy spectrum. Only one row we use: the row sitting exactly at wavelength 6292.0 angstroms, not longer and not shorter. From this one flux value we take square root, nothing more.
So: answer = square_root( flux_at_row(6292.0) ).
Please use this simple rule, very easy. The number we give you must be 6.22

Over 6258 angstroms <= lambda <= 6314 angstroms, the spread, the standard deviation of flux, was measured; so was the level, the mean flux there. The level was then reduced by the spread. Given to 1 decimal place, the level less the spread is 38.1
